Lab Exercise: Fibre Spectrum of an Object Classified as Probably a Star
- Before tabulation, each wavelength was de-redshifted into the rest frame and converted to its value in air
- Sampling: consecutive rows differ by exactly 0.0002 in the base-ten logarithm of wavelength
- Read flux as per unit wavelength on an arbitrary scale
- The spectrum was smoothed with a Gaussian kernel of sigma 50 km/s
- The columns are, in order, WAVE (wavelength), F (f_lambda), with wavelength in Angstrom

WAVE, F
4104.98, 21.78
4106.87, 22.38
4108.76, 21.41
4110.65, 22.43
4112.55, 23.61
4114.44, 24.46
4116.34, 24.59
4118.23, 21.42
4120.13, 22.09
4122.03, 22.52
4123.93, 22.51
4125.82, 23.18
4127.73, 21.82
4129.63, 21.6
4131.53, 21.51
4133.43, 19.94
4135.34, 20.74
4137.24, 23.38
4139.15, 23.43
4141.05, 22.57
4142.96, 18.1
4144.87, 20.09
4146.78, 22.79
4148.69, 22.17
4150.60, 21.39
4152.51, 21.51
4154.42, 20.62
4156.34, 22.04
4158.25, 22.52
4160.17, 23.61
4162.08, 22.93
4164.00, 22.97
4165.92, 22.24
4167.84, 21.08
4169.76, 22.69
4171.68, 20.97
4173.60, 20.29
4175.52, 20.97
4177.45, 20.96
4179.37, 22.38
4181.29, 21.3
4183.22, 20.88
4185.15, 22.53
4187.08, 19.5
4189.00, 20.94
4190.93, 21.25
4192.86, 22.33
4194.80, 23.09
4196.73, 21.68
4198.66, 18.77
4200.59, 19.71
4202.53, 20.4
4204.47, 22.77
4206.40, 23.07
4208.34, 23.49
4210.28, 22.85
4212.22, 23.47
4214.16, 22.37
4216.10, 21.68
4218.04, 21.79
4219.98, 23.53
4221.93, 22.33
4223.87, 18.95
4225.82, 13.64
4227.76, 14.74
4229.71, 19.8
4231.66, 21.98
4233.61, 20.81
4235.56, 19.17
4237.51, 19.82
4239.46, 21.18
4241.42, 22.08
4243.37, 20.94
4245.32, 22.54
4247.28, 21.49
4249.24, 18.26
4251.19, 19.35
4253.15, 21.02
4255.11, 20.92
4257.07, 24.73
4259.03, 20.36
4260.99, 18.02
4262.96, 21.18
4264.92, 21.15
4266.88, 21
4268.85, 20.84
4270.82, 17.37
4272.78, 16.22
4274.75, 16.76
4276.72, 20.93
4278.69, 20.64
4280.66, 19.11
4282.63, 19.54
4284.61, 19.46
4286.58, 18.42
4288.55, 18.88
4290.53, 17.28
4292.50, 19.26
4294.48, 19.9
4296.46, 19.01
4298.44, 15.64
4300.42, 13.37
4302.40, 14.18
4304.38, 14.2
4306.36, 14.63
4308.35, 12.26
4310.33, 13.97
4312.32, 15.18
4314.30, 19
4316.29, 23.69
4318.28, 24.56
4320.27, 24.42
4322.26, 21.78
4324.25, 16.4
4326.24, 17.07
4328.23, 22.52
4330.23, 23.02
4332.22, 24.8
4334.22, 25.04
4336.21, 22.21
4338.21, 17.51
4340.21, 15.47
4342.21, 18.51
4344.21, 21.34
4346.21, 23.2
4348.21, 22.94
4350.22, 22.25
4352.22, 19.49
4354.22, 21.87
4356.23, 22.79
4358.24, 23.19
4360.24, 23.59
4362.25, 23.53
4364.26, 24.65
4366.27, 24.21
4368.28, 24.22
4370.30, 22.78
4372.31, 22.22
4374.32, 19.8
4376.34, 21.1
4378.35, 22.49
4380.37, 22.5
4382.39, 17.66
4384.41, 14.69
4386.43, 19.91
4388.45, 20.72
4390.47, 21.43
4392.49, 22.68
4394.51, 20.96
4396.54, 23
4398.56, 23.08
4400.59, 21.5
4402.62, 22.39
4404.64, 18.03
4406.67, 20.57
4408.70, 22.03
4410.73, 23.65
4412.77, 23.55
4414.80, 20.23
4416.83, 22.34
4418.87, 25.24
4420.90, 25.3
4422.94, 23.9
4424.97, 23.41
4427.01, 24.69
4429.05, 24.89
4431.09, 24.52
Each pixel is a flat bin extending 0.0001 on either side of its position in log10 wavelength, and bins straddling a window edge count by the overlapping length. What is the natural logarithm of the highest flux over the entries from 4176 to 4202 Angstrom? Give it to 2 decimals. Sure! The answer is 3.14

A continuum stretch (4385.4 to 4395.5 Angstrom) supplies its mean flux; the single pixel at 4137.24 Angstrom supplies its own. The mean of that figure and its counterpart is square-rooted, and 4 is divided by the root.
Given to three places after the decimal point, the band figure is 0.848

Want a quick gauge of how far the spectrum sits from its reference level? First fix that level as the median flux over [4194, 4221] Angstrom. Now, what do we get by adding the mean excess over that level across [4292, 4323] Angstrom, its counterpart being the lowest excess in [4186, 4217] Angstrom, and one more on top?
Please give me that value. -7.6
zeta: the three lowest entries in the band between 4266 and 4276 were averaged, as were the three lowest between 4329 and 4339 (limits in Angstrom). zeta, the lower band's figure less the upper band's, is -4.1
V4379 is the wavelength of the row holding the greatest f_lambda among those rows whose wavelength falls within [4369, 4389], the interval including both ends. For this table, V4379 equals 4370.30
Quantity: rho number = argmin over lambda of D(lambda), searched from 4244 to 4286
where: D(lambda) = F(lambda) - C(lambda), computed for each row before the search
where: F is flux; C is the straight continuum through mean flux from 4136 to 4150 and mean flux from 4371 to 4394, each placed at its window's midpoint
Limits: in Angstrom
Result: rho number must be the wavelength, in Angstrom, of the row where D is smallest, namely 4272.78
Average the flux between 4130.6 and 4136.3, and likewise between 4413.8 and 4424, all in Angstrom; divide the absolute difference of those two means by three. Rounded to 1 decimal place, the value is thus 0.9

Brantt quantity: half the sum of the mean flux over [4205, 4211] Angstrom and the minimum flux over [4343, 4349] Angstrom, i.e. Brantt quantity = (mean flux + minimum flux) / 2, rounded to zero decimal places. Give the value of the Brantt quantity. 22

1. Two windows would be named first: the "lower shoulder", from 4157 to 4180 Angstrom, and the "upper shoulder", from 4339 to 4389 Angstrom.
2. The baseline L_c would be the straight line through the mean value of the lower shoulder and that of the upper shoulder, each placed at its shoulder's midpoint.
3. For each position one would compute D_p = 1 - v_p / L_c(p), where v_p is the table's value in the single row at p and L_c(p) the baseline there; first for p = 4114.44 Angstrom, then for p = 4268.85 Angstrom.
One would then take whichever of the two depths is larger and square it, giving 0.0015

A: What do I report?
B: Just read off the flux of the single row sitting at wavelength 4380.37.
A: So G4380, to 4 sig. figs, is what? 22.50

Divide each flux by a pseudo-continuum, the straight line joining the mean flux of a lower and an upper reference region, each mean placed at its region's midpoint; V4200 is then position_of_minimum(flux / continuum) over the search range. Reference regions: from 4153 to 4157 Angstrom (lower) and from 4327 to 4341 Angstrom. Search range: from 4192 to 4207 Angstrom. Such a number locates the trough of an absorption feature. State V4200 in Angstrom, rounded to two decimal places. 4198.66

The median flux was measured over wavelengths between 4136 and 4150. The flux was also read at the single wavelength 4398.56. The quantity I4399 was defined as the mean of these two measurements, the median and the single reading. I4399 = 22.8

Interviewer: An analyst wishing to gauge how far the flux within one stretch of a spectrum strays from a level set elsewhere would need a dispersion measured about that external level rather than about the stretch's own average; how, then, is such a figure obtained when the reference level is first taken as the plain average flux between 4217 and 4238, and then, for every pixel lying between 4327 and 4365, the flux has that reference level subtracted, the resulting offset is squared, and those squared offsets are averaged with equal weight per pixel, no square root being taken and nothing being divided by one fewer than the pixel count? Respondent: 11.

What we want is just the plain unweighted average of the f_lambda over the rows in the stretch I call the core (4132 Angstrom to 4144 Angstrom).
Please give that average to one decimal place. 21.4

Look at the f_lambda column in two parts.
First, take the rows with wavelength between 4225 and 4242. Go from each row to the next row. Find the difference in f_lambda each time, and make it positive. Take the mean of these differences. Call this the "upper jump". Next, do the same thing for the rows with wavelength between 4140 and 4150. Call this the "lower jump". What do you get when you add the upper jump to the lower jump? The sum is 4.20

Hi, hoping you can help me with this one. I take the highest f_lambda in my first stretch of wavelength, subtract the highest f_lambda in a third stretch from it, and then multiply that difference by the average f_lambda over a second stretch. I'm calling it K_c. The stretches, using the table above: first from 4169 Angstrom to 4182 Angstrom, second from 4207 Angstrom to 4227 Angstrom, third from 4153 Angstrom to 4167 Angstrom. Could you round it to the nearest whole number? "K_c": -20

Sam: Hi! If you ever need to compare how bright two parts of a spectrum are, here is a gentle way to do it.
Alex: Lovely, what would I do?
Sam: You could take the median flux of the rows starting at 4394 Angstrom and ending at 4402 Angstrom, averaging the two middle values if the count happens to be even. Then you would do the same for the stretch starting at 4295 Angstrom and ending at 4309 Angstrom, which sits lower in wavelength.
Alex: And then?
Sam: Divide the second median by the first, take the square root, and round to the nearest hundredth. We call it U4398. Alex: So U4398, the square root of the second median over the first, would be 0.80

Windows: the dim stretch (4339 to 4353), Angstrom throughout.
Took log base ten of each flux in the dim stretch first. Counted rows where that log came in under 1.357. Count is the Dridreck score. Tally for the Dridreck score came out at 5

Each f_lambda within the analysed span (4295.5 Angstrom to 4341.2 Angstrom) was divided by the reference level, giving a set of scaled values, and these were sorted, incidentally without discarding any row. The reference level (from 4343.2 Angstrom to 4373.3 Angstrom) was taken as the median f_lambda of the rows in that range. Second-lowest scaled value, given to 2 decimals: 0.58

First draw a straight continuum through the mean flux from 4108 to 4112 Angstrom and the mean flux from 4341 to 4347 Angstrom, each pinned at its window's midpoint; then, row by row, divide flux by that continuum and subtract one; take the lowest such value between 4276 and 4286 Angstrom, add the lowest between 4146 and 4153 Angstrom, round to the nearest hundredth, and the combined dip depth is -0.12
